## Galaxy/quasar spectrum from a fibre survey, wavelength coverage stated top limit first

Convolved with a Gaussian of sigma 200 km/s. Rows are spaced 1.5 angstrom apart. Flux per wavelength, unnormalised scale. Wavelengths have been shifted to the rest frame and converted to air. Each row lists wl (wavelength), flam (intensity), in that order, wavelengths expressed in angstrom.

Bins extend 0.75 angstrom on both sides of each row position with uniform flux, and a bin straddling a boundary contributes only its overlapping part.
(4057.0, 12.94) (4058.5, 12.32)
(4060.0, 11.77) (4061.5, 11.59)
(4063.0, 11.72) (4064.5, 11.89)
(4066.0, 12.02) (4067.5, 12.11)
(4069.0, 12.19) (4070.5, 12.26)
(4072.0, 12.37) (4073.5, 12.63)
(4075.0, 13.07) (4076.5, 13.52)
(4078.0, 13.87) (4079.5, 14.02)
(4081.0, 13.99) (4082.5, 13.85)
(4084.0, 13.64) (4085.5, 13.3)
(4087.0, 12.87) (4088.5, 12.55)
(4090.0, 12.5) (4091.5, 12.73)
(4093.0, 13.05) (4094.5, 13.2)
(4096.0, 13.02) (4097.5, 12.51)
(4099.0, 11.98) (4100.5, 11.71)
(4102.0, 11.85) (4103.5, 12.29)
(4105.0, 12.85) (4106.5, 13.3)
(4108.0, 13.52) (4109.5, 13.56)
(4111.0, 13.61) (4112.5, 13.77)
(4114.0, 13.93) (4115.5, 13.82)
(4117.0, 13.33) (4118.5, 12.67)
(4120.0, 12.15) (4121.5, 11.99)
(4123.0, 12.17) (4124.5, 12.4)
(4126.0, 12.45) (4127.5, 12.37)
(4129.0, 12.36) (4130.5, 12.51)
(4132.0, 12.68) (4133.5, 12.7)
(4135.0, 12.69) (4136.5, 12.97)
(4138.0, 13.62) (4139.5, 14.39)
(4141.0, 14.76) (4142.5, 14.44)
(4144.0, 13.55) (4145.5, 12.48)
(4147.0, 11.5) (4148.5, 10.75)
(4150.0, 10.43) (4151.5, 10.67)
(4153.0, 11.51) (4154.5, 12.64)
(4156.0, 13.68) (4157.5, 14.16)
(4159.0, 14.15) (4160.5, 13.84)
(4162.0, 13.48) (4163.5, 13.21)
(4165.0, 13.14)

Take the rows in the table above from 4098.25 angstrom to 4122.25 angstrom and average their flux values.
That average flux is 12.9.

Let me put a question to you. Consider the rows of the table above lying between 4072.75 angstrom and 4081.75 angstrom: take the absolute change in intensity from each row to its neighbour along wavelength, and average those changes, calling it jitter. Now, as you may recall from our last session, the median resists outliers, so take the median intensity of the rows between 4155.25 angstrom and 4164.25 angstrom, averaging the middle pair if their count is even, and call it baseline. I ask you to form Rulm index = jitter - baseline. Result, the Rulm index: -13.5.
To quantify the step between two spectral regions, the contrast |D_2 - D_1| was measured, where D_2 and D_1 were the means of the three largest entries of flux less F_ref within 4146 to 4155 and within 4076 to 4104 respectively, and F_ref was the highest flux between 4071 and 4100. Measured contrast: 2.1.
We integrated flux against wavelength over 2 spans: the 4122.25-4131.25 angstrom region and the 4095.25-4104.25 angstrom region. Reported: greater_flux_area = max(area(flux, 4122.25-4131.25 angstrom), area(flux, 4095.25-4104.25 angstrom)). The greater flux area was 111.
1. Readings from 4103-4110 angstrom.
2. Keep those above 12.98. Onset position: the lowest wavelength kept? 4106.5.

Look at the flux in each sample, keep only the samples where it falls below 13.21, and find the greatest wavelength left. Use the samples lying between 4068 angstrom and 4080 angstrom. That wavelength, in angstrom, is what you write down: 4075.0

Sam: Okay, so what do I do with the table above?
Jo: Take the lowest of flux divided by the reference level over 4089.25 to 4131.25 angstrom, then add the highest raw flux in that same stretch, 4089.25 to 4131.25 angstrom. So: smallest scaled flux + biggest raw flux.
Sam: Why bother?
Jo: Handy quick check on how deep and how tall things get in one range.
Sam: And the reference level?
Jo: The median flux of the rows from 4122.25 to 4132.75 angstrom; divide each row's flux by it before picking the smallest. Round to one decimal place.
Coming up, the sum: 14.9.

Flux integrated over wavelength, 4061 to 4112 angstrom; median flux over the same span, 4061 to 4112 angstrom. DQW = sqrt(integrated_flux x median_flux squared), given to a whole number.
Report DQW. 327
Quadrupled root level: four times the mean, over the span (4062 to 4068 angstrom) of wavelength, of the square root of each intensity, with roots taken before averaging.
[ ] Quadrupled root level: 13.8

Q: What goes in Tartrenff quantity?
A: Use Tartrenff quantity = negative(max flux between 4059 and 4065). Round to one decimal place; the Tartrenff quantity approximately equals -11.9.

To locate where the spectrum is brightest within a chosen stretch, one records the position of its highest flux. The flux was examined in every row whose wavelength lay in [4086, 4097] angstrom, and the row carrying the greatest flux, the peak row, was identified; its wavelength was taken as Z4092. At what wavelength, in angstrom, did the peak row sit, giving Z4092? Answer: 4094.5 angstrom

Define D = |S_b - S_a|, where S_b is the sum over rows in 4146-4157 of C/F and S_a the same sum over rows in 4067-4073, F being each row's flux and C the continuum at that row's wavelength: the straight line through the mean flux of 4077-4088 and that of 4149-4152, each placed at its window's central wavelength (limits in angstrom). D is 1.8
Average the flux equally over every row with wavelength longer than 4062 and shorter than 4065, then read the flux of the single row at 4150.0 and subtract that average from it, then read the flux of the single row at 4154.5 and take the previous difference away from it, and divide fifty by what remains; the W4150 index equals 3.57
